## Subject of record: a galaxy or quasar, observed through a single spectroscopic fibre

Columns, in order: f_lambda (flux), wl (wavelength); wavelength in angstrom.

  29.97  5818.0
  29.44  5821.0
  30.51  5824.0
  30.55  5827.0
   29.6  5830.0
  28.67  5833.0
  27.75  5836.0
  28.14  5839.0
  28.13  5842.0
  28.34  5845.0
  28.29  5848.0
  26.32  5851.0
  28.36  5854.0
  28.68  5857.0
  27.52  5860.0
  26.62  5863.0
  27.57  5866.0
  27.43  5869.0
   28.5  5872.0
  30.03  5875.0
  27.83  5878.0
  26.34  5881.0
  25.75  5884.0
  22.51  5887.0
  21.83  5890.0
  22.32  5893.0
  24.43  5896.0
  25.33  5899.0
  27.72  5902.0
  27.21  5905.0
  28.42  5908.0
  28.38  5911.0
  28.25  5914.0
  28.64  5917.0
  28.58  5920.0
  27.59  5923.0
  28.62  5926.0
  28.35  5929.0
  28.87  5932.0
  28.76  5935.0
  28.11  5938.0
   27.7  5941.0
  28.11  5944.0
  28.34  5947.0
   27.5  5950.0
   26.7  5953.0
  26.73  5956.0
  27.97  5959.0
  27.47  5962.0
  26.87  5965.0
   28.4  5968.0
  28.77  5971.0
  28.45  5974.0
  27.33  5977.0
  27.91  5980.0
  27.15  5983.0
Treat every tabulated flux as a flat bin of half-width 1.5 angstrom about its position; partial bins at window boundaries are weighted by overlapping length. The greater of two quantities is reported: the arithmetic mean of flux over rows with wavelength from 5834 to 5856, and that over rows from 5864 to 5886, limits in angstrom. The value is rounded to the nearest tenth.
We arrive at 27.9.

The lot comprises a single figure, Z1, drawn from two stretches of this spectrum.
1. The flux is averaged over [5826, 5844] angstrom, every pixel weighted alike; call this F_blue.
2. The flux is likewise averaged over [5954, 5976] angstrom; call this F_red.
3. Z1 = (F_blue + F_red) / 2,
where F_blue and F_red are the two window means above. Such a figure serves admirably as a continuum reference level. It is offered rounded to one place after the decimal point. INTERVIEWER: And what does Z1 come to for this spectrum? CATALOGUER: 28.3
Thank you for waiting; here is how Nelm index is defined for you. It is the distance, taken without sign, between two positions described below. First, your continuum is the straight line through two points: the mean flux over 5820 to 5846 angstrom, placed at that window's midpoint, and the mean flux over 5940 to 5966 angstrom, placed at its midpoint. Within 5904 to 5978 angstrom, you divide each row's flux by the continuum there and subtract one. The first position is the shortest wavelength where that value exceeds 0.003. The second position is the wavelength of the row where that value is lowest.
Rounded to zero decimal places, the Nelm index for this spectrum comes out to 3 angstrom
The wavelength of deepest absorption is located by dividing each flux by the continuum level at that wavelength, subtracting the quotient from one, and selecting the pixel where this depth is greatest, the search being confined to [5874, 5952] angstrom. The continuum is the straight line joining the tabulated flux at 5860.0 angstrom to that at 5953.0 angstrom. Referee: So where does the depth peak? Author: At 5890.0 angstrom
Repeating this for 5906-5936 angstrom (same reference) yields 5923.0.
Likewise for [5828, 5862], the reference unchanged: 5851.0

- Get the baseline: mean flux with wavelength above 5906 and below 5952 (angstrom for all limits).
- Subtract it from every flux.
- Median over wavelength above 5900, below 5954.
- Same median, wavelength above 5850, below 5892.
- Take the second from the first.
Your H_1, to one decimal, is 0.8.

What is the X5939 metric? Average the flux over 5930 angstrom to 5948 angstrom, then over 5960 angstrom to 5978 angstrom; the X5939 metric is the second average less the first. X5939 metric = -0.4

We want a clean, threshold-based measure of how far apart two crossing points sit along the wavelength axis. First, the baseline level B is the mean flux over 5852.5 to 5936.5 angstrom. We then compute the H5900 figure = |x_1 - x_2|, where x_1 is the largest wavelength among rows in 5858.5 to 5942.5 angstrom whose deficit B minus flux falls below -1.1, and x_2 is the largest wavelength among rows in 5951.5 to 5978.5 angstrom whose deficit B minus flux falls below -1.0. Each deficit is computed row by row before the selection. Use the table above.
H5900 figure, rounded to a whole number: 39 angstrom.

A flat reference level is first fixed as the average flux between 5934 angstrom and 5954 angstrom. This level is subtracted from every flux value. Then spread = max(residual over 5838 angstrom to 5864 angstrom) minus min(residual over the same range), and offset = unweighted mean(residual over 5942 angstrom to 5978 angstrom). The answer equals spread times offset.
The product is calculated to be -0.4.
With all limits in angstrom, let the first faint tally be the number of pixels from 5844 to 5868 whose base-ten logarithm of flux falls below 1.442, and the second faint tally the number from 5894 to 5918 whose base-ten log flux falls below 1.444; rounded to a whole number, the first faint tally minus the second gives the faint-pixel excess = 0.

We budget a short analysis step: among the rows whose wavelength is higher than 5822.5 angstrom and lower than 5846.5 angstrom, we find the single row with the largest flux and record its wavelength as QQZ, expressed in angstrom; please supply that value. 5827.0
